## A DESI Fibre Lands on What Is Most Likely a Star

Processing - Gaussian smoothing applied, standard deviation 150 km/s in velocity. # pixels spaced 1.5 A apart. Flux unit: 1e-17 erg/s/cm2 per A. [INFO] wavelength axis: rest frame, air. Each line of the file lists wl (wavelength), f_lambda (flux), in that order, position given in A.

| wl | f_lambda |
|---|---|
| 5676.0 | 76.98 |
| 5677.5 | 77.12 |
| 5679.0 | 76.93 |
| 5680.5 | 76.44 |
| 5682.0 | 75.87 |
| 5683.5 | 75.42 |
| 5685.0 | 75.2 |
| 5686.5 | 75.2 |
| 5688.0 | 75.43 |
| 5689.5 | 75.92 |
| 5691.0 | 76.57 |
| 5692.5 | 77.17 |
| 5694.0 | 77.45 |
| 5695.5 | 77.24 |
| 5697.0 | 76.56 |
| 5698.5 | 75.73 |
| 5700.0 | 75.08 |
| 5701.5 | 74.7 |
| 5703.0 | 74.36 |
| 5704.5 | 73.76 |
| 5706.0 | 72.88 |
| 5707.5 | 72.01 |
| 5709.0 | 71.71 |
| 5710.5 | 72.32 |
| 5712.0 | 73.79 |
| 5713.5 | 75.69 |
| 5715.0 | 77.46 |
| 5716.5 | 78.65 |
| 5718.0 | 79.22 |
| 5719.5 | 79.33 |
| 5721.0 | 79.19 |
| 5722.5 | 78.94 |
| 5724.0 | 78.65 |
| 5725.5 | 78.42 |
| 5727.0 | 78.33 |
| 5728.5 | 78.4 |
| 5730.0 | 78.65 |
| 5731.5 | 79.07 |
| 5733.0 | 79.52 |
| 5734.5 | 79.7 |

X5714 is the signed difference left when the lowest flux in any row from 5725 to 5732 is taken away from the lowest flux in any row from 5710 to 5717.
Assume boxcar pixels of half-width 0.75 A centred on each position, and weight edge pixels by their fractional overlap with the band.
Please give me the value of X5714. -6.0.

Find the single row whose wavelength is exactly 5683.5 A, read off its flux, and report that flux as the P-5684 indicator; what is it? 75.42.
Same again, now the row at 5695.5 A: 77.24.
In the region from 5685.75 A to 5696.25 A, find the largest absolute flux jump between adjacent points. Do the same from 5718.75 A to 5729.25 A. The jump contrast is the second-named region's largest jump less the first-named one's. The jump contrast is -0.36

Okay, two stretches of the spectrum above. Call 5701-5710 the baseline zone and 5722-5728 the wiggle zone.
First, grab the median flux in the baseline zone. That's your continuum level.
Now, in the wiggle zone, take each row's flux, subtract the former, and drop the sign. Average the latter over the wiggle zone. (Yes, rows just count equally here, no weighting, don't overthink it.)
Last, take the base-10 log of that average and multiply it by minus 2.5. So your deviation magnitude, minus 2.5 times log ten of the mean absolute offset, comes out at -1.8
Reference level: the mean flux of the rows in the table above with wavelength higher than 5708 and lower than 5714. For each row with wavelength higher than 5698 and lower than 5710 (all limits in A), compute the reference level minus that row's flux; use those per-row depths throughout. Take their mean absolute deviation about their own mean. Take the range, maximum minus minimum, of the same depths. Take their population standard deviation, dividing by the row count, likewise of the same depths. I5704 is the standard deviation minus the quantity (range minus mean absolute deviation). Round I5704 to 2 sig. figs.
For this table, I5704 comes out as -1.5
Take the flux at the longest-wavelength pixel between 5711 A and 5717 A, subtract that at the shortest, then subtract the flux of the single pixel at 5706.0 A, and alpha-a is -68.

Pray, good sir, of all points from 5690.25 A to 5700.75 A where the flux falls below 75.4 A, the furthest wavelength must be 5700.0 A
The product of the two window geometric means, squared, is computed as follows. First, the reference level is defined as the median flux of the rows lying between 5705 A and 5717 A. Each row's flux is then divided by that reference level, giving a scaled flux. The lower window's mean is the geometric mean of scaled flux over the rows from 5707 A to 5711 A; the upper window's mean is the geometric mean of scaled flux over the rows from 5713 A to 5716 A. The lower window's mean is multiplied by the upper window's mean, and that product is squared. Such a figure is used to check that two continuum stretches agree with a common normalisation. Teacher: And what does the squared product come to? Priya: 1.05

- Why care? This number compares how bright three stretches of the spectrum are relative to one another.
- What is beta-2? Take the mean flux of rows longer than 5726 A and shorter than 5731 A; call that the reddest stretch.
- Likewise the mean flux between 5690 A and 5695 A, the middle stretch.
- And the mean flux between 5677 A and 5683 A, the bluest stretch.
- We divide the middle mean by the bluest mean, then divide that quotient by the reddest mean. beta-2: 0.0128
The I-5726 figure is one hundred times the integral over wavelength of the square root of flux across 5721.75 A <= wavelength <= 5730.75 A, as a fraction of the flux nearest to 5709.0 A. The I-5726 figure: 111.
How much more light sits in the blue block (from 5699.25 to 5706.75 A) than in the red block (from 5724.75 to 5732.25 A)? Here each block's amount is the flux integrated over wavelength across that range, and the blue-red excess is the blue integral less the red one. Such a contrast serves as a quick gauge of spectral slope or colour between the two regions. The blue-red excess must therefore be -33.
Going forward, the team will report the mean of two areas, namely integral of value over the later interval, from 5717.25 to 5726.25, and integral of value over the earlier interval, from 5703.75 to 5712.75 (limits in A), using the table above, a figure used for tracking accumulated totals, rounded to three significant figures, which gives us 683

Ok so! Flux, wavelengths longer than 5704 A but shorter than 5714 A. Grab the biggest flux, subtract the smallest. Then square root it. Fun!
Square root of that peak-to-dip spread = 2.0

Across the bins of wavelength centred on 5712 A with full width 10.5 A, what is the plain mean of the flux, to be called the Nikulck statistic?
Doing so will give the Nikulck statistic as 74.5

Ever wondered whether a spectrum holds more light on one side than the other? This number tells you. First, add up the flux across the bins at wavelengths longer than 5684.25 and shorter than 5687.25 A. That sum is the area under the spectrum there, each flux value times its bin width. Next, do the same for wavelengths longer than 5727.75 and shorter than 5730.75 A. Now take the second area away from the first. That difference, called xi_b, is -10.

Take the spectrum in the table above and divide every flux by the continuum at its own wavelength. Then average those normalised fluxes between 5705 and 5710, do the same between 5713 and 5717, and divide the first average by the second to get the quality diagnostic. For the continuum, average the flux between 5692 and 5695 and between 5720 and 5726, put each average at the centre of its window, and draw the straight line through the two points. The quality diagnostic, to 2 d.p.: 0.94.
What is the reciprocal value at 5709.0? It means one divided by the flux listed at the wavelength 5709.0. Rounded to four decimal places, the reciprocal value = 0.0139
